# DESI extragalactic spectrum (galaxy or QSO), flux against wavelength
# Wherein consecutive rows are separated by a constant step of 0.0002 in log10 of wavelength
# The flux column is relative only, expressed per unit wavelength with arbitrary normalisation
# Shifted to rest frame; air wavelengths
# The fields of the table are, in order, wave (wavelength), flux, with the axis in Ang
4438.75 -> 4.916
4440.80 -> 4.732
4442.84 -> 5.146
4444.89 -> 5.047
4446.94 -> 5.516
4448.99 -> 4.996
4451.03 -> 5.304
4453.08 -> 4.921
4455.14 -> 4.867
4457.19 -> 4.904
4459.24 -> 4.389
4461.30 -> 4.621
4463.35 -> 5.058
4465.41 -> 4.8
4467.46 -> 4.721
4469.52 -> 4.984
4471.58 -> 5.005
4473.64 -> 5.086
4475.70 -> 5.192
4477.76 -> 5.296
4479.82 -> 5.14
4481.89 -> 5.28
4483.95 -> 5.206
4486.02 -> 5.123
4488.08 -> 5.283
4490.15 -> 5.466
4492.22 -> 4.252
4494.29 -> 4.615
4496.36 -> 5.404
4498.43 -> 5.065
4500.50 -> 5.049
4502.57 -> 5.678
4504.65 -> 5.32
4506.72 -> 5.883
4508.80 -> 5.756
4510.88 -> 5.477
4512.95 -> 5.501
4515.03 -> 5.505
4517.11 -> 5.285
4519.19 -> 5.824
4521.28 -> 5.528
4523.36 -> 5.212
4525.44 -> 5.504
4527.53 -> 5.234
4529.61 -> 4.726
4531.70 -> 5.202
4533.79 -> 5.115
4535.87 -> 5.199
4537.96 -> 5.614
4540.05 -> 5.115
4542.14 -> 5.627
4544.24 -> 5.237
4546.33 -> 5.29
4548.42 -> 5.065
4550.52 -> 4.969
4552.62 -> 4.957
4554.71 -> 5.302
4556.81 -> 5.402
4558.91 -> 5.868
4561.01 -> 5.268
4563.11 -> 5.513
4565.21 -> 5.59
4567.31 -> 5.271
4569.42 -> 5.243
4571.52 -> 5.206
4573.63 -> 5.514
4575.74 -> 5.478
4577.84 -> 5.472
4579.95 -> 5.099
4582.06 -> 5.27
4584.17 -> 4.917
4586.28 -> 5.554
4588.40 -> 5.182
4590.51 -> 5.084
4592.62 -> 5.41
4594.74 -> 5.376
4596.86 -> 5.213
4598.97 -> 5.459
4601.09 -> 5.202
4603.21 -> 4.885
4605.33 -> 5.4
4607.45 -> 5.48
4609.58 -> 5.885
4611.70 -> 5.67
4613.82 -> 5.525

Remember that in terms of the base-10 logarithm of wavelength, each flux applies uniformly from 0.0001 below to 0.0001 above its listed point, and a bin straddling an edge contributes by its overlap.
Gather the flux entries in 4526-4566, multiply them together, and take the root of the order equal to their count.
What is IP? 5.27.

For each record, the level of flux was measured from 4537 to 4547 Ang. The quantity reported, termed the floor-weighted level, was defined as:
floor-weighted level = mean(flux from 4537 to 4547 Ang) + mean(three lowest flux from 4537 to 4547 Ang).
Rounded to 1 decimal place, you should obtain 10.6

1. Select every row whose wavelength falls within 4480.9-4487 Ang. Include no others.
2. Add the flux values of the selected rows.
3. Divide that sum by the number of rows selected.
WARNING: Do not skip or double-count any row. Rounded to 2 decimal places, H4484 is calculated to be 5.20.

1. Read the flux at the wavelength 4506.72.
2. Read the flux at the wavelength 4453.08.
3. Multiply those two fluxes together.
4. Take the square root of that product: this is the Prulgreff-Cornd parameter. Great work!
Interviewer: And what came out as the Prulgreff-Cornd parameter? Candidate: 5.38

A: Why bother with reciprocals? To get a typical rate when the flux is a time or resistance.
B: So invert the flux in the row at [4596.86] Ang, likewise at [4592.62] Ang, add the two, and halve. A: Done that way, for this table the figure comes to 0.188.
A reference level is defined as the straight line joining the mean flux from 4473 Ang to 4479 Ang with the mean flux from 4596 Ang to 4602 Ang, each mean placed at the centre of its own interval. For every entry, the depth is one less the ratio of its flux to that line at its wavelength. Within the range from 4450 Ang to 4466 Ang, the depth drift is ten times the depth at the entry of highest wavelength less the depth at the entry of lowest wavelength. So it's 1.0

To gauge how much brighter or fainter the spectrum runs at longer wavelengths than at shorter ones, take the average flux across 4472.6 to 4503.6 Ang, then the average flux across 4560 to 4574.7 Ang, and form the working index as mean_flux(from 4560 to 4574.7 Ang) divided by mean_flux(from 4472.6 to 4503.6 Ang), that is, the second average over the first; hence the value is 1.04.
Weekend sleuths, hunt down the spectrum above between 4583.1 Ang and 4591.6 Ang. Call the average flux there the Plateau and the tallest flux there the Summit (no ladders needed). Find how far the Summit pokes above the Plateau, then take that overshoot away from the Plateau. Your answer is 4.8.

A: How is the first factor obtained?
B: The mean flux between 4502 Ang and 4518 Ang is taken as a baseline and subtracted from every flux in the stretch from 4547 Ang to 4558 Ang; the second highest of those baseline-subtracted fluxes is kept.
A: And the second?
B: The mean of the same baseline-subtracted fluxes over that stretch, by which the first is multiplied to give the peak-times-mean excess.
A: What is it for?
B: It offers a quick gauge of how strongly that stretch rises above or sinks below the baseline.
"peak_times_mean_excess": 0.10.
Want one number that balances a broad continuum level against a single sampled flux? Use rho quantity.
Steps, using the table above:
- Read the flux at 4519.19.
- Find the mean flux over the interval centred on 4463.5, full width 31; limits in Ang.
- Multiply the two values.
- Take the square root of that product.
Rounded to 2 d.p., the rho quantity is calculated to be 5.37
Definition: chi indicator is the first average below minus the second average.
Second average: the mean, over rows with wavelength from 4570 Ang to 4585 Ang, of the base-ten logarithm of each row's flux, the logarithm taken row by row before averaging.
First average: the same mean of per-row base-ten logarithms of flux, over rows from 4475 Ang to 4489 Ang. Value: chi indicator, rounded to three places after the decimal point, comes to -0.005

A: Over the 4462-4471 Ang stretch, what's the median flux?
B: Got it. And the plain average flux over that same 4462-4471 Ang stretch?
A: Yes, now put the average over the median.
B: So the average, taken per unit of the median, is 1.00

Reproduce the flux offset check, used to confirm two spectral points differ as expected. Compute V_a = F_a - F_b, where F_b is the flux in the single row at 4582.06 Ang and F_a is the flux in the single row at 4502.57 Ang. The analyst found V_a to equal 0.41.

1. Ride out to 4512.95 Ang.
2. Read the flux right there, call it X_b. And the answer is 5.501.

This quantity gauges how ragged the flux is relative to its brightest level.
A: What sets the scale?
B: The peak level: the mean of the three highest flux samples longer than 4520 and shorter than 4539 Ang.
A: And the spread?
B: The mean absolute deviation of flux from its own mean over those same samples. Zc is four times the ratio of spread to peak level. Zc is 0.139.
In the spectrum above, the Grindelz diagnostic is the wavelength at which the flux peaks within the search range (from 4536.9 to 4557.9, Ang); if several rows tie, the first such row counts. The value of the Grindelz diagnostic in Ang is 4542.14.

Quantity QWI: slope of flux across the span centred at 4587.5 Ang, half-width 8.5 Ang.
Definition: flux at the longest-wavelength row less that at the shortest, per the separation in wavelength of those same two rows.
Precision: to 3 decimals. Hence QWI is 0.019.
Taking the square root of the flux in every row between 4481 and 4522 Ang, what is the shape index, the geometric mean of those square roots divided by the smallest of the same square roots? 1.118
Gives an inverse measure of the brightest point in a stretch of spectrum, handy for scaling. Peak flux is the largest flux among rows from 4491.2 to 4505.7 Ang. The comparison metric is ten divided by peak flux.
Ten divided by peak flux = 1.76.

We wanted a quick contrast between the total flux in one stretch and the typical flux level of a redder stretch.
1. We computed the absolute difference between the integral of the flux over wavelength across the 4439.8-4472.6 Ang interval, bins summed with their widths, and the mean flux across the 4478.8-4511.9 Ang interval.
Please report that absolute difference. 157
